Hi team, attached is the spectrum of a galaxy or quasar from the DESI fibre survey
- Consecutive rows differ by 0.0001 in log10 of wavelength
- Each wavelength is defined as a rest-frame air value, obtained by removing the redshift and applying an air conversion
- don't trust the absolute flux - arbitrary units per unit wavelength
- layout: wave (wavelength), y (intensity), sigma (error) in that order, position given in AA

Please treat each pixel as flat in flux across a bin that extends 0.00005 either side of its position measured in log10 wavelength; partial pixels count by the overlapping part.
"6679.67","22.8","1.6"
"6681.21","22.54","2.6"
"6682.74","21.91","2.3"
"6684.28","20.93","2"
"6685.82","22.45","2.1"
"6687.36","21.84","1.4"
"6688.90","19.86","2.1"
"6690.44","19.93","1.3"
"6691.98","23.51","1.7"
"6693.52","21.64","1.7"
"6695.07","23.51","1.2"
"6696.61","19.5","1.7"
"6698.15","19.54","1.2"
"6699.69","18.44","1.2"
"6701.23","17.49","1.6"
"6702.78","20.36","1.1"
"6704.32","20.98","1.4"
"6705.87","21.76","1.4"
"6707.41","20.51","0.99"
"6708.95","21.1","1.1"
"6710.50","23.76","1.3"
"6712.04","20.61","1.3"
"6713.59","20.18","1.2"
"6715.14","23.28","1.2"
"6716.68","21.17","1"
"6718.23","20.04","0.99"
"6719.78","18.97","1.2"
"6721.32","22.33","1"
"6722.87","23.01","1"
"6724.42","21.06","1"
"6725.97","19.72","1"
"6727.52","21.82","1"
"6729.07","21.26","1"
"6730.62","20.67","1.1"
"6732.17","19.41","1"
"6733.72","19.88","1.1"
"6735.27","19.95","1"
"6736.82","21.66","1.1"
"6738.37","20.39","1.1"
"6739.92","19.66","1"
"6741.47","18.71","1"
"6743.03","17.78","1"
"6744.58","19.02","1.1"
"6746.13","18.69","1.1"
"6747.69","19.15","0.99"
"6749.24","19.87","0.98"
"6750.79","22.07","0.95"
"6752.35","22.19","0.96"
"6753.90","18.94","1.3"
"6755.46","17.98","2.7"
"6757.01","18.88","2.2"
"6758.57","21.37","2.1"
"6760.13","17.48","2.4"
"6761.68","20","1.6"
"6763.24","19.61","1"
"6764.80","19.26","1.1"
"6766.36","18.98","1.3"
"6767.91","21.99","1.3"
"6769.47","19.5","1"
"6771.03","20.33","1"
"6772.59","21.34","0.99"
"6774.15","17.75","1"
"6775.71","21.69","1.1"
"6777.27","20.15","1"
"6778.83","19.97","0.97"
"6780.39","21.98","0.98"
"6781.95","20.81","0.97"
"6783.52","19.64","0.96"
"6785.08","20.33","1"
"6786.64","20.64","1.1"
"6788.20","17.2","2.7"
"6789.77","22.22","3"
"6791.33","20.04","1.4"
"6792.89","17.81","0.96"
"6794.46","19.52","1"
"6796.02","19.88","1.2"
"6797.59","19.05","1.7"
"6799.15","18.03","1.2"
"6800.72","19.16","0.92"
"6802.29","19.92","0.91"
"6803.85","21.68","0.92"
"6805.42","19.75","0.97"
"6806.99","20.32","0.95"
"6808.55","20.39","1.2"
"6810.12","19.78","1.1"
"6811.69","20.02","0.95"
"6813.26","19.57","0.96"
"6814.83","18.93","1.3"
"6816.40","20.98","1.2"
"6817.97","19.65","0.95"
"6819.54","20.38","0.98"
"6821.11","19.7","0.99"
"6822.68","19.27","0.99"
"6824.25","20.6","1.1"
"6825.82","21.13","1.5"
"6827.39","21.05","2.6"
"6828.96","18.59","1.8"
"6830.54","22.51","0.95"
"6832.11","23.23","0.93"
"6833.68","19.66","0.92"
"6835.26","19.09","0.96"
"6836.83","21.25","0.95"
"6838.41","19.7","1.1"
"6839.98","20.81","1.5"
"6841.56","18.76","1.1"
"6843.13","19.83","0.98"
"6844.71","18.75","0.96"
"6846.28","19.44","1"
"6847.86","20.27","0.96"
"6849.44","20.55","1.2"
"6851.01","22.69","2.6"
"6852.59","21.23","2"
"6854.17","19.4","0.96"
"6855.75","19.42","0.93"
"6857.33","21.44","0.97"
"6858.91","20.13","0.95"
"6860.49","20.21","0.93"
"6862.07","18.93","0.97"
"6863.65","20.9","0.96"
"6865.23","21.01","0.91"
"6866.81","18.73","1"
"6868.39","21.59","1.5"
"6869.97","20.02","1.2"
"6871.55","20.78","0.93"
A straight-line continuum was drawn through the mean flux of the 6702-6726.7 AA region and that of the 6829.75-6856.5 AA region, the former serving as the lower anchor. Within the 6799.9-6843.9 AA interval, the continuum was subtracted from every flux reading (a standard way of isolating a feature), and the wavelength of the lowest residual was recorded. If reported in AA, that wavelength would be 6828.96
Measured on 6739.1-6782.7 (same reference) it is 6760.13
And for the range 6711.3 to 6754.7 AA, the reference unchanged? 6743.03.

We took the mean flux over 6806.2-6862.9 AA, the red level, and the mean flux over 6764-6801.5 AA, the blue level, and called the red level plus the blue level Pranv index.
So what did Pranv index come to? 40.1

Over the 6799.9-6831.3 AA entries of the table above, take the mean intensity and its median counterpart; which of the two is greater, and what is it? 20.2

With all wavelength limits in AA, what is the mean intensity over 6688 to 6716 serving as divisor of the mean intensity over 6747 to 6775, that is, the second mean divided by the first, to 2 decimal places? 0.95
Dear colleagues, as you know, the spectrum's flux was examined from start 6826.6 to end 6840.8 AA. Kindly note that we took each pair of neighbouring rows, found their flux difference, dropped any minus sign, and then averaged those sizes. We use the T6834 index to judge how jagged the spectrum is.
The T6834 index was 2.0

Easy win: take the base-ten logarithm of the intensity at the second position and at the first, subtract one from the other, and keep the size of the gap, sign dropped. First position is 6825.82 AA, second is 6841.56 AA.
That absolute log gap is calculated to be 0.05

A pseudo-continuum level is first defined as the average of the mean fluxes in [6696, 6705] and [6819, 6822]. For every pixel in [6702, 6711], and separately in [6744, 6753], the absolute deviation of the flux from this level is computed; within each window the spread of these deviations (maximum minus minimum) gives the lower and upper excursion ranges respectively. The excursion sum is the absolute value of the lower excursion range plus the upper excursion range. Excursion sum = 5.72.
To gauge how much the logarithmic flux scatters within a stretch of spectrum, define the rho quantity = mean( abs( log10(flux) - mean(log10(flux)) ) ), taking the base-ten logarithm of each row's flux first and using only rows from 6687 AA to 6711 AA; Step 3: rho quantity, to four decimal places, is 0.0293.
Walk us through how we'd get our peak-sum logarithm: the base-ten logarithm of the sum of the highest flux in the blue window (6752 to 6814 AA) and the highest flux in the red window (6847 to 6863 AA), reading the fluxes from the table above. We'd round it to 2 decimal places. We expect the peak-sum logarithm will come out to 1.65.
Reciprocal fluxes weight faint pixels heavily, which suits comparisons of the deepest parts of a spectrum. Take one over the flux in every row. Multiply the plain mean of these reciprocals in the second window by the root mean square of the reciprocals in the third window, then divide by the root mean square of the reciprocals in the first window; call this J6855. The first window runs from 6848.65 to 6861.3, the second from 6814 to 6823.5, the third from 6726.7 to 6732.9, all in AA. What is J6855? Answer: 0.0501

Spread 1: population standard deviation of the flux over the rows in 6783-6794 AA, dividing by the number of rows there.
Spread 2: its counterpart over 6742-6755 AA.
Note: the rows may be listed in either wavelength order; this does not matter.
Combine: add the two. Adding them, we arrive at 3.08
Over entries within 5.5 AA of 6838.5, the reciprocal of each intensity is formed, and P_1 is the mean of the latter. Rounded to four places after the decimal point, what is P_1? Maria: 0.0504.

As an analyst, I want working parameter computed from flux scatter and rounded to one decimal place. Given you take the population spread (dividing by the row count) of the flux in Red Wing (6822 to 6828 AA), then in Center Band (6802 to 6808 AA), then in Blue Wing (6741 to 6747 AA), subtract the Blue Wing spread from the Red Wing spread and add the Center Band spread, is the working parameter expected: 1.0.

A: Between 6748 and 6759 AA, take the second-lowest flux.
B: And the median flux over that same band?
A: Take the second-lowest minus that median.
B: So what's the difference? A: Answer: -1.0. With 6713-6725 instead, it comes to -1.1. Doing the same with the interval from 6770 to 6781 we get -0.4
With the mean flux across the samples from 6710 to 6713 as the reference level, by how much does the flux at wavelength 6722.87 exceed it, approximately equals 1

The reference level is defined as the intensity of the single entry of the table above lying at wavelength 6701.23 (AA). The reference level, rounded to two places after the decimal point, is 17.49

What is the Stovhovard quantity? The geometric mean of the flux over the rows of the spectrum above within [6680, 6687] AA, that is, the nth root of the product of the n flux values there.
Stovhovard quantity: 21.9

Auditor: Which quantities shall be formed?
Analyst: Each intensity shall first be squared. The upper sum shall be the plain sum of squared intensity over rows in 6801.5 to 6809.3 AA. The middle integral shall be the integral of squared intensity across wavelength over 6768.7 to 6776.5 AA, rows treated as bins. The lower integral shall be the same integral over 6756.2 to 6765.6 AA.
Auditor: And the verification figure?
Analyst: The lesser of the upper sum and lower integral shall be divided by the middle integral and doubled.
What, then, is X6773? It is 1.3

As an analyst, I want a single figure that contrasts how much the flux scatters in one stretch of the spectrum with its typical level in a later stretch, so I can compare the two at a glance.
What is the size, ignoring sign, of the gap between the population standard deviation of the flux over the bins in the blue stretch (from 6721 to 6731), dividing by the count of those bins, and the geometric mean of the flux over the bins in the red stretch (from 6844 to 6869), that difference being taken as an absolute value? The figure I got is 19.3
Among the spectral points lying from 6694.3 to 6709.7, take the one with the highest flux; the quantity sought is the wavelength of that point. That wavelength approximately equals 6695.07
